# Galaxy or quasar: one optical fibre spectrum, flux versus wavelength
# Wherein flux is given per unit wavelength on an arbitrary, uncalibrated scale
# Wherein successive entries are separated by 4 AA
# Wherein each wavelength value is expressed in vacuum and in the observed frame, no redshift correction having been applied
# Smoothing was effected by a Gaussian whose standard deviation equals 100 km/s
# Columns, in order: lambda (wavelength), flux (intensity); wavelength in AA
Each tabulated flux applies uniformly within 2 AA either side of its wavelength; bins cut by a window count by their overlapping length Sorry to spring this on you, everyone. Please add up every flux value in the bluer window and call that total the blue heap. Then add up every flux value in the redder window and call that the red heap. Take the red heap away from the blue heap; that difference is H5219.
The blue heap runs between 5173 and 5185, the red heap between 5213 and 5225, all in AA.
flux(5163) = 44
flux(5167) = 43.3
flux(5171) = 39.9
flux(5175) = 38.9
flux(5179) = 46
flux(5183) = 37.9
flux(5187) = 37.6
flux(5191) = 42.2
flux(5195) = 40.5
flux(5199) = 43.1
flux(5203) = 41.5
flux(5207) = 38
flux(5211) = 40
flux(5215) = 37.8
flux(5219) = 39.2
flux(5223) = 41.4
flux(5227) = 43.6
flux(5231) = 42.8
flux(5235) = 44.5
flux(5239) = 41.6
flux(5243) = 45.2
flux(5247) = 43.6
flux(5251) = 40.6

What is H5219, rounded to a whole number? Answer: 4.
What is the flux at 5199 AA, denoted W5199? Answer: 43.1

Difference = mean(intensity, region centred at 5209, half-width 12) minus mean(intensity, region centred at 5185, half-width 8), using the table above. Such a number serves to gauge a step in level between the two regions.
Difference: -1.0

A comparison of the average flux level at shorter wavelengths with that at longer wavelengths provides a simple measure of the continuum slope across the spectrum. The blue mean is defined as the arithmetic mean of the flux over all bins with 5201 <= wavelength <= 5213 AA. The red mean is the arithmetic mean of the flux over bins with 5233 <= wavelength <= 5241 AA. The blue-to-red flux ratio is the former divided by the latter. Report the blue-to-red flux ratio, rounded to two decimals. 0.93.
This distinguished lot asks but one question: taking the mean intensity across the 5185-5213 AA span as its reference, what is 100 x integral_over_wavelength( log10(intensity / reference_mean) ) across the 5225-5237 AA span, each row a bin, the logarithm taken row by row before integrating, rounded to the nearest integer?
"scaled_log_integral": 40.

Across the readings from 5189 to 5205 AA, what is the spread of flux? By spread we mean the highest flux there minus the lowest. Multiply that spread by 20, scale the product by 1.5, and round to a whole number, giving 78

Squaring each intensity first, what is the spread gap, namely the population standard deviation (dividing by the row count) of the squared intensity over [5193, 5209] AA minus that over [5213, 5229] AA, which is -30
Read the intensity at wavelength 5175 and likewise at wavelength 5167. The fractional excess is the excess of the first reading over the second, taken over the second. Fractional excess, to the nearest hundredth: -0.10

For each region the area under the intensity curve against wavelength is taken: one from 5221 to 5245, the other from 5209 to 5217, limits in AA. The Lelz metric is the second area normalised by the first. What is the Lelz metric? 0.30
